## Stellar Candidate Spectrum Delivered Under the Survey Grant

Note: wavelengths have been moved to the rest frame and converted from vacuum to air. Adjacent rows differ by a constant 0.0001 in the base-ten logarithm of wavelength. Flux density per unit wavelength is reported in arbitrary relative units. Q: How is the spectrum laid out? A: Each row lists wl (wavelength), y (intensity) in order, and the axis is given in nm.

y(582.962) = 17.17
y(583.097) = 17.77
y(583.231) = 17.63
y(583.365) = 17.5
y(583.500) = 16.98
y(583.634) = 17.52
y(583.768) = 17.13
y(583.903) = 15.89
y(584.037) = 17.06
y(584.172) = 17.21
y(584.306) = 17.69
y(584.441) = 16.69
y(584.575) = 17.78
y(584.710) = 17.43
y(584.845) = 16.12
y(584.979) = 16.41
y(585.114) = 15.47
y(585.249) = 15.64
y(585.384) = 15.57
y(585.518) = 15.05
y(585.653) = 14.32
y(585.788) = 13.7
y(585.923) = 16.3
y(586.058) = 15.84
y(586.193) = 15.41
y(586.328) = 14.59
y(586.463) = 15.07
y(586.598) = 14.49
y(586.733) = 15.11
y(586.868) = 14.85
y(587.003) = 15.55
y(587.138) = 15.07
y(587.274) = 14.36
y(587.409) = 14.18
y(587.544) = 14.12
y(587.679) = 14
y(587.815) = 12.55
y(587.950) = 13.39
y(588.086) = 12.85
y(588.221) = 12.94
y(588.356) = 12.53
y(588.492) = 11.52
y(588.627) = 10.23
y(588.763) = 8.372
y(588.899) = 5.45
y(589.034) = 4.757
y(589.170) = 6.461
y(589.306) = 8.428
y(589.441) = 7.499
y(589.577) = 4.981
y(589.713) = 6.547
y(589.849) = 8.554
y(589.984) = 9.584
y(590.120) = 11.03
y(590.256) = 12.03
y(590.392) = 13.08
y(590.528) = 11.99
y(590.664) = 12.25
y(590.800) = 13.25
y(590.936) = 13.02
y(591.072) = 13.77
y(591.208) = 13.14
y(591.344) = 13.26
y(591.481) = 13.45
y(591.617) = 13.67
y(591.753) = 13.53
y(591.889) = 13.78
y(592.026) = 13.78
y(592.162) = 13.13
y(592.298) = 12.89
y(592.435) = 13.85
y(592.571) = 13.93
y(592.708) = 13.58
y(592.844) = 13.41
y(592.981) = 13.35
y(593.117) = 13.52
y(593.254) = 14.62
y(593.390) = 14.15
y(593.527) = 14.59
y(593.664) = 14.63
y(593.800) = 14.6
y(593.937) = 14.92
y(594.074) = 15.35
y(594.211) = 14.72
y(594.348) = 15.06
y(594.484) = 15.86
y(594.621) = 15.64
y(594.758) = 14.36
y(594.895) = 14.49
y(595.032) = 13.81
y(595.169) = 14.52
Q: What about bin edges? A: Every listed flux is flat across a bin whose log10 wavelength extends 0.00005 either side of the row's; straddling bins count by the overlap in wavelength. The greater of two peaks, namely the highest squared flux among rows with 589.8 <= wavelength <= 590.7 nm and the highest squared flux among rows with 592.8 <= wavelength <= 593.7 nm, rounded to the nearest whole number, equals 214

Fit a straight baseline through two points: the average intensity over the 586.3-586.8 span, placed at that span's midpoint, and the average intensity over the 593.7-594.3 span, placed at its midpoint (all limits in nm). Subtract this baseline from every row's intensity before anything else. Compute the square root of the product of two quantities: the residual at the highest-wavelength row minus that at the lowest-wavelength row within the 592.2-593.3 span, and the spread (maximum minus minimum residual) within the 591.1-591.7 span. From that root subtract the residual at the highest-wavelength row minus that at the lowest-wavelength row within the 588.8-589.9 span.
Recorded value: -2.1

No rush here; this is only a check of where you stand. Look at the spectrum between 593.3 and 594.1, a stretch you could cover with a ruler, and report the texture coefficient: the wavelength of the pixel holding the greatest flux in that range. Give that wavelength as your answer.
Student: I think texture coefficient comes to 594.074 nm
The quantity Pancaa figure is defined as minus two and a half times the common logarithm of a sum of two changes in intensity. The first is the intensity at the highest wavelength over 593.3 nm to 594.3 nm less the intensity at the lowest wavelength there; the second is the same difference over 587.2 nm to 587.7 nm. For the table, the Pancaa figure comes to 1.7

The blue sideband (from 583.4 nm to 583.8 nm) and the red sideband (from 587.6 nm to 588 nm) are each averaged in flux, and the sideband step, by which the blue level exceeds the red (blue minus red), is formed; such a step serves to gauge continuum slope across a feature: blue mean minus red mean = 4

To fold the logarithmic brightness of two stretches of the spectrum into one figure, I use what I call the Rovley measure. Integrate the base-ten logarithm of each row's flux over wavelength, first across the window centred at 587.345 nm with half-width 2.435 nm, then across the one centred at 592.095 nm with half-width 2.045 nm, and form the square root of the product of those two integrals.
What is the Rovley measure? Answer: 4.9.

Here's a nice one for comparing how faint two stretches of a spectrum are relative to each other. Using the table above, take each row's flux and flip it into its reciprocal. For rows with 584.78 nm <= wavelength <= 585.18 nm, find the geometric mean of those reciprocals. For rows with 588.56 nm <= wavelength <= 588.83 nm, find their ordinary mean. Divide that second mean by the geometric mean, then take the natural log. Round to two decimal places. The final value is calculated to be 0.55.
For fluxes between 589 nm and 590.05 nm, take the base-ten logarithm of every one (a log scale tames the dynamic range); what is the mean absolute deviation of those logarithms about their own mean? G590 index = 0.0892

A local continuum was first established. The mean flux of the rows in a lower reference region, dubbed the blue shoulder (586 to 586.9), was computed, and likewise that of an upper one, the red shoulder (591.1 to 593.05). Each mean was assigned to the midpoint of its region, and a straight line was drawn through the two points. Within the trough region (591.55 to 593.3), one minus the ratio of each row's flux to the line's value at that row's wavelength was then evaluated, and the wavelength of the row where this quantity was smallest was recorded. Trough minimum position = 593.254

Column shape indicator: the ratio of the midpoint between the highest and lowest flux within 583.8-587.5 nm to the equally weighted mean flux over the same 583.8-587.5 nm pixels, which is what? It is 1.005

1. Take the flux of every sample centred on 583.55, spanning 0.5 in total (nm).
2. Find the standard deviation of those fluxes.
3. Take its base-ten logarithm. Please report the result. -0.6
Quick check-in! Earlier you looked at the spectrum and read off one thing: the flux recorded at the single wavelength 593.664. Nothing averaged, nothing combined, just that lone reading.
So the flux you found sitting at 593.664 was 14.63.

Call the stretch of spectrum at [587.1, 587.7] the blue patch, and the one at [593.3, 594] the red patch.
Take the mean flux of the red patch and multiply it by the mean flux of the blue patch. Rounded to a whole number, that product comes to 209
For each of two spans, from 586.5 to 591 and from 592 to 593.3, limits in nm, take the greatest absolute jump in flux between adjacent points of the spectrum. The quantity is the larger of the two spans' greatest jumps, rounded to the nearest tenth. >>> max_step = 2.9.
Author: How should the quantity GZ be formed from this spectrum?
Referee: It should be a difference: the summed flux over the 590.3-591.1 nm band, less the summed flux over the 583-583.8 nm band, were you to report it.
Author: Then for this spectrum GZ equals -27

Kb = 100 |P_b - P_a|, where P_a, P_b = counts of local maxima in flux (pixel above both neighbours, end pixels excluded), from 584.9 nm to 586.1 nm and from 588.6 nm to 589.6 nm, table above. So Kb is 100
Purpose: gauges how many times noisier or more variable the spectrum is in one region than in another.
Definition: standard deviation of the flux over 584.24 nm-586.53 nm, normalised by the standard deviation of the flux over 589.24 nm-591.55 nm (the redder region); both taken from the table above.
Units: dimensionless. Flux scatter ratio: 0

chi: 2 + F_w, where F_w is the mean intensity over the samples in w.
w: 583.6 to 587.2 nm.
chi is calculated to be 18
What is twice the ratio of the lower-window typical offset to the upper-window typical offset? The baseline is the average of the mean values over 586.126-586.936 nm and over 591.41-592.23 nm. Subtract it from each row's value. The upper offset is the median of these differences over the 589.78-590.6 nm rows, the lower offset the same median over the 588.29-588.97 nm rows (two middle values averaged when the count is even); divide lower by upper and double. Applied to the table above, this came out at 2.9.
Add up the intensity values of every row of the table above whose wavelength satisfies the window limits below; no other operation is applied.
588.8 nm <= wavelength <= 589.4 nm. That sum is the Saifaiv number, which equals 25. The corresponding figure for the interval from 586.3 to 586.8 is 59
